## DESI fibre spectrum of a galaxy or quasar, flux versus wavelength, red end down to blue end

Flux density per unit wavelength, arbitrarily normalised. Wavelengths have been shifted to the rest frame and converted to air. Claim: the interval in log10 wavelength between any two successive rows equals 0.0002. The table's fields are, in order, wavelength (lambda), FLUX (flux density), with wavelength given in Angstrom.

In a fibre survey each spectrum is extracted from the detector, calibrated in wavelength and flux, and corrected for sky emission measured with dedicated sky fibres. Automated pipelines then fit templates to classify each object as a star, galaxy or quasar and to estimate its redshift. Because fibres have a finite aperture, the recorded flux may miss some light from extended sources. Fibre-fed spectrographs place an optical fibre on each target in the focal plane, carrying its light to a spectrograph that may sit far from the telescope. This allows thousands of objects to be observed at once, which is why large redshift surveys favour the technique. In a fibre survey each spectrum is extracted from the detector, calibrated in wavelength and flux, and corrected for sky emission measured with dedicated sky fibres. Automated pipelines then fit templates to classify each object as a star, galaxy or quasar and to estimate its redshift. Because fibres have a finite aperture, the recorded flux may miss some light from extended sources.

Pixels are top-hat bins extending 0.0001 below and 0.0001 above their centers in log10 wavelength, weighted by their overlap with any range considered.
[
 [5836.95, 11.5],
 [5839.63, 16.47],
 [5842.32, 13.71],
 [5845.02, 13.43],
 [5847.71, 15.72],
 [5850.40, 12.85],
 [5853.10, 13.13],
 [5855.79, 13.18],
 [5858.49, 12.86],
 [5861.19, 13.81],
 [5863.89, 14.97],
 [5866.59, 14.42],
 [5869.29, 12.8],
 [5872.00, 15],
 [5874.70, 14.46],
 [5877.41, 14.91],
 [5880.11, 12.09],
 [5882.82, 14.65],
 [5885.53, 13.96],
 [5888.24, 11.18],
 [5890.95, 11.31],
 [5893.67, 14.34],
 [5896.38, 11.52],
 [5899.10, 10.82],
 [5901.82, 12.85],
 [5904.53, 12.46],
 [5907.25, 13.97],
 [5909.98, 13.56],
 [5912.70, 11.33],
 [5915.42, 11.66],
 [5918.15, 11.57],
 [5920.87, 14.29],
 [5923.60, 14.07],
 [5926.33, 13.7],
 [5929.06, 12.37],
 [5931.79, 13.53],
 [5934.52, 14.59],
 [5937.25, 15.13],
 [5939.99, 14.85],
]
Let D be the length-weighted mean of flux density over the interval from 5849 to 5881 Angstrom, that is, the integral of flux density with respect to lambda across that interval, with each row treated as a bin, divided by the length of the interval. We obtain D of 13.7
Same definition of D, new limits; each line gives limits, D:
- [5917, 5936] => 13.5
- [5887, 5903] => 12.0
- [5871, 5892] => 13.5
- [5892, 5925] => 12.7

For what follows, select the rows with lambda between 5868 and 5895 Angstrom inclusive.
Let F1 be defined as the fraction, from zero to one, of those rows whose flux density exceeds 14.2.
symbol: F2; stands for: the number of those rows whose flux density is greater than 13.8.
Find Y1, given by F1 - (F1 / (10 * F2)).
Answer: 0.49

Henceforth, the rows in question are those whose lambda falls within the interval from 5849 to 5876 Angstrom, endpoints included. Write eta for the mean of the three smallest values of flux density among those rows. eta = 12.8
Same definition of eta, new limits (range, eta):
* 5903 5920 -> 11.5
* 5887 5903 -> 11.1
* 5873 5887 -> 13.5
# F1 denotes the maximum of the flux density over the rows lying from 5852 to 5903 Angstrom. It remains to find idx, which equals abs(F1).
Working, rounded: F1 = 15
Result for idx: 15.0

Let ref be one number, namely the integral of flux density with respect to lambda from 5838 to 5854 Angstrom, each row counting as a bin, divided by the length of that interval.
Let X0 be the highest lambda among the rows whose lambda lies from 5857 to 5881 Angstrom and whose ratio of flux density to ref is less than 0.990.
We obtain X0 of 5880.11 Angstrom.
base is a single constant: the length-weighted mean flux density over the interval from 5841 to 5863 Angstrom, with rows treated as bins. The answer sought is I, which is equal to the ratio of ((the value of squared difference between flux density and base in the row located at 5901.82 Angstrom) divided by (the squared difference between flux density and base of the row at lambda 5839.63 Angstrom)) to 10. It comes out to 0.01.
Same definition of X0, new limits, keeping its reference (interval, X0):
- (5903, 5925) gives 5918.15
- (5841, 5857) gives 5855.79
